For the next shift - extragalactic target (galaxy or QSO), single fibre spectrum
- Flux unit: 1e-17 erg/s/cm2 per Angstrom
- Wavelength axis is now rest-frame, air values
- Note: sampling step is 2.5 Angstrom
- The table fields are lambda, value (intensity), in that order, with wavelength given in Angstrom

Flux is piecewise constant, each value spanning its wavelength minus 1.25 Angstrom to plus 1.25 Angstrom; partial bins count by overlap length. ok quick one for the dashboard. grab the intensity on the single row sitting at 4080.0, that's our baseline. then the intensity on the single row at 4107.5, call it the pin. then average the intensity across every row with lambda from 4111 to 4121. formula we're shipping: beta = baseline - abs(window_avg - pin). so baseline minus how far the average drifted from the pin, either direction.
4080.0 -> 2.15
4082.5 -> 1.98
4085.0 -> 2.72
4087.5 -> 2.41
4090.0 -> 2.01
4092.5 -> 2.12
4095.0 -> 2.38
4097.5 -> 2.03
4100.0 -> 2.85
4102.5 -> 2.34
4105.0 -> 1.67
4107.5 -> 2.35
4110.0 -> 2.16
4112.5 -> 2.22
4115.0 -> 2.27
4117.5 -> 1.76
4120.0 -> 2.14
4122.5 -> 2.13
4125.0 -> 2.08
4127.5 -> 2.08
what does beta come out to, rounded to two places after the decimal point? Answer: 1.90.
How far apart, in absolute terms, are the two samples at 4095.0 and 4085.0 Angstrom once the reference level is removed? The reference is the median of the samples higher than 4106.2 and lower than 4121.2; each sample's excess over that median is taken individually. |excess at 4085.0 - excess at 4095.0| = 0.34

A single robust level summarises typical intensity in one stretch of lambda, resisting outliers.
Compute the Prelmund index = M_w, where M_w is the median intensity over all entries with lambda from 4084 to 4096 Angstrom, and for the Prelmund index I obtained 2.38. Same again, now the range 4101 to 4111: 2.25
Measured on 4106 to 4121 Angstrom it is 2.19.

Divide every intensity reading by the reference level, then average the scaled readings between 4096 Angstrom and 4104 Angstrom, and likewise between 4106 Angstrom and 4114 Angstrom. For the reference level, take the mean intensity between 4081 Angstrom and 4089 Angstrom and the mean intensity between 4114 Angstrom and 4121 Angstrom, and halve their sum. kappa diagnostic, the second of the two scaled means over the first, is 0.93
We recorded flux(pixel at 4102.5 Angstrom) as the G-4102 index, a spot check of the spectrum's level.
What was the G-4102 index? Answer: 2.34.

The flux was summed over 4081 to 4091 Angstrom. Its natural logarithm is 2.2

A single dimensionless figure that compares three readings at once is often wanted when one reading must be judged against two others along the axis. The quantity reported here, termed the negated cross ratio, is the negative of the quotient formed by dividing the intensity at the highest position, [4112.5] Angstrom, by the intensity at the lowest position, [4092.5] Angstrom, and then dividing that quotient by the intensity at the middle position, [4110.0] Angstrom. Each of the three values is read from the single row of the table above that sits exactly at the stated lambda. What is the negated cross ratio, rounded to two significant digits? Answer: -0.48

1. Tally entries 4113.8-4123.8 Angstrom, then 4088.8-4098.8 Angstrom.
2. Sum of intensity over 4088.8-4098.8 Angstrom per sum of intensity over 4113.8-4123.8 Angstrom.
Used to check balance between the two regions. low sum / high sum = 1.03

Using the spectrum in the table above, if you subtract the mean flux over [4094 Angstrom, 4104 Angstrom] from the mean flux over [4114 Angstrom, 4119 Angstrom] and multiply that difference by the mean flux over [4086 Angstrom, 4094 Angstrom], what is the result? -0.8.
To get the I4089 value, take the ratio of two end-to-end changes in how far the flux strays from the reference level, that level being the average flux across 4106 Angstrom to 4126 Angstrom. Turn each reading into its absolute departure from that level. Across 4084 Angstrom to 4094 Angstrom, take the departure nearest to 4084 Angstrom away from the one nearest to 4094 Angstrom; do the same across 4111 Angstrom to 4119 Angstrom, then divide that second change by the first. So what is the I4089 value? -0.5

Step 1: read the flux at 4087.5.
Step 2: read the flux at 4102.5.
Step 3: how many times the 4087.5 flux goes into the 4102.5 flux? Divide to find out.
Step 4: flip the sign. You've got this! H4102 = -0.97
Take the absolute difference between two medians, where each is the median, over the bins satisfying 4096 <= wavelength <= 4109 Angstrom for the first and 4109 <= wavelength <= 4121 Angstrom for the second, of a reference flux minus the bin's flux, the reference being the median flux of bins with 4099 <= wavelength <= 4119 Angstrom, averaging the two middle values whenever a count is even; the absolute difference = 0.18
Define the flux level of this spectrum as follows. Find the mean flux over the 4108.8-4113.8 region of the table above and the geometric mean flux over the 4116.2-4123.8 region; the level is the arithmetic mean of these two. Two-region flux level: 2.10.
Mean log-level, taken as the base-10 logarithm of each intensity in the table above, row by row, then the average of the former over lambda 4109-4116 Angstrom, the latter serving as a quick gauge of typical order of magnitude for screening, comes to 0.346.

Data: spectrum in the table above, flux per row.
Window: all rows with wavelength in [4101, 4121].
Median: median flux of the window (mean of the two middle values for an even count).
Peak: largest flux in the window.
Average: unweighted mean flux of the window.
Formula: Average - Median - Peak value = -2.4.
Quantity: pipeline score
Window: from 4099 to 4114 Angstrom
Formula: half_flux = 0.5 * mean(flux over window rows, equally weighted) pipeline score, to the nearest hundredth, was 1.13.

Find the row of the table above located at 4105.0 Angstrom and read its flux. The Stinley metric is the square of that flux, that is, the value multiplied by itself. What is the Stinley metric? 2.8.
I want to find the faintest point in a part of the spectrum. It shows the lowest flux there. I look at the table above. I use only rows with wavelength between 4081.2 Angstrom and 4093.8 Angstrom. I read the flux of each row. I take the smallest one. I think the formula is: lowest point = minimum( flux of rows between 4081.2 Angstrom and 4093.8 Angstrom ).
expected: 1.98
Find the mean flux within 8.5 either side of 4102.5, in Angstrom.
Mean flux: 2.25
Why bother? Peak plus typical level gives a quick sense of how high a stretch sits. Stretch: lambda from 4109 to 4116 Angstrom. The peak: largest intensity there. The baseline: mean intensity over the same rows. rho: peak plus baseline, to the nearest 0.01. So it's 4.49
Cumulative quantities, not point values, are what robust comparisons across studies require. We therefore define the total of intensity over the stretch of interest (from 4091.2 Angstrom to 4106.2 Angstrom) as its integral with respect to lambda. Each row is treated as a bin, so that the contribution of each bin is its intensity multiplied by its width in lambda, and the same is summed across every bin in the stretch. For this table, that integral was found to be 33.5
